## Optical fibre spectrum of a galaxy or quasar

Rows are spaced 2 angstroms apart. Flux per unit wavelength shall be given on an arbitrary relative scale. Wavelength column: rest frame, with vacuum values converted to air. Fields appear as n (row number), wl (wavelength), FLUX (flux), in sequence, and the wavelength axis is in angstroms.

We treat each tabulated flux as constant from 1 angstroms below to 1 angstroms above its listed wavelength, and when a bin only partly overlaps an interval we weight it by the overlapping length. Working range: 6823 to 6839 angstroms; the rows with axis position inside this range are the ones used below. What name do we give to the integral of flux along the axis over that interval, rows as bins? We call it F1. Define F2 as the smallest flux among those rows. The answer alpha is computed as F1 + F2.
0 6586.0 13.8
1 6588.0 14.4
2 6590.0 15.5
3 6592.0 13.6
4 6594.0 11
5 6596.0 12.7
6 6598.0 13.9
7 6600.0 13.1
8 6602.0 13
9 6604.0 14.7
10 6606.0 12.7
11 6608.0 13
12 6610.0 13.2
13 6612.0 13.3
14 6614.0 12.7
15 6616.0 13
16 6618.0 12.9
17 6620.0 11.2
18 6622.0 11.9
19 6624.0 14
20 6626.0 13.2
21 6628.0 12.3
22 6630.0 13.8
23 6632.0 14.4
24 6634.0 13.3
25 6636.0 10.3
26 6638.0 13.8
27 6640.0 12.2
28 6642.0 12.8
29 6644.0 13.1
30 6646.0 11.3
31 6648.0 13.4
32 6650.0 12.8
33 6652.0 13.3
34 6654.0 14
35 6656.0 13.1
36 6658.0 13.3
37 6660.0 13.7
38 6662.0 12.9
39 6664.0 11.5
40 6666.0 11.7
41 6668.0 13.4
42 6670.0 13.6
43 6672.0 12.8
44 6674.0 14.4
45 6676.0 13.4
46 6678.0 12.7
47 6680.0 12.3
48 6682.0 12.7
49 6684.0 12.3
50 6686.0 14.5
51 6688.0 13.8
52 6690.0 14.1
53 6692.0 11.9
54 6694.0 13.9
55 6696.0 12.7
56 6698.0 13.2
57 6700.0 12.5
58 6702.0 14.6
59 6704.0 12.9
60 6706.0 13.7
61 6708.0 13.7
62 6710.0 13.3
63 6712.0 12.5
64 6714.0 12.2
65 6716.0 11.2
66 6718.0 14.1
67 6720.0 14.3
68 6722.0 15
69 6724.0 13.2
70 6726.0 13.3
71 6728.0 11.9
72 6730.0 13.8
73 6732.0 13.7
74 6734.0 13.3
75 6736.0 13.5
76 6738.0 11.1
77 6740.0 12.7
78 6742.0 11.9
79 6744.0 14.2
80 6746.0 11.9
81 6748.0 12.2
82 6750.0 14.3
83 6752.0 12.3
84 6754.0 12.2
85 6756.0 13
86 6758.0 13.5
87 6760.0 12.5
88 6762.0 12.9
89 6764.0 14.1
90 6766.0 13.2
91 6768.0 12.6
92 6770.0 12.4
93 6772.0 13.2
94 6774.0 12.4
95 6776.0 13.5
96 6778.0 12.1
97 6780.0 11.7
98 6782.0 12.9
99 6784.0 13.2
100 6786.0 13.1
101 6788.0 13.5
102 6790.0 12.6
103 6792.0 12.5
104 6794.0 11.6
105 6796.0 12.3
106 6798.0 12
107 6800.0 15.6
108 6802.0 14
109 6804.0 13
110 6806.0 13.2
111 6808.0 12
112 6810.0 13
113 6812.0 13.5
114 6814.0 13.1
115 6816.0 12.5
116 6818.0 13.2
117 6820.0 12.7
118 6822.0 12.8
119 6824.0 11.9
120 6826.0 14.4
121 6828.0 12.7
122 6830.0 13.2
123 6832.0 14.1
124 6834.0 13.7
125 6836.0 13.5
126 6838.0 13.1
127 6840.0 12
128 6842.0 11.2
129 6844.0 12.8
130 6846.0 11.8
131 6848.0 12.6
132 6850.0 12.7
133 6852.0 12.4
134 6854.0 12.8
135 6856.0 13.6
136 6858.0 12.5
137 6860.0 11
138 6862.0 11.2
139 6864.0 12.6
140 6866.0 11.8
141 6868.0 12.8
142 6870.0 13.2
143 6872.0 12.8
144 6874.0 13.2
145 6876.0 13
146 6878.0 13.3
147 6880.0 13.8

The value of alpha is 225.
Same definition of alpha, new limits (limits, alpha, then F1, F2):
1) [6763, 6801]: 501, 489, 11.6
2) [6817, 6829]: 167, 155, 11.9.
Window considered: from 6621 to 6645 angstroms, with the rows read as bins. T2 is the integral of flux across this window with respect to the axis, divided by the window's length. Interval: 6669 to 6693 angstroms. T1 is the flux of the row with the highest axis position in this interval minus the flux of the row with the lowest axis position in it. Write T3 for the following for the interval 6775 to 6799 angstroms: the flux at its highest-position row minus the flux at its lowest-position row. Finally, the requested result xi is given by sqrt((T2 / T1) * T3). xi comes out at 3.4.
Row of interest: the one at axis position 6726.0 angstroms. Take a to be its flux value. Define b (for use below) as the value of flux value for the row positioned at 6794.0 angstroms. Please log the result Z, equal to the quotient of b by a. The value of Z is 0.87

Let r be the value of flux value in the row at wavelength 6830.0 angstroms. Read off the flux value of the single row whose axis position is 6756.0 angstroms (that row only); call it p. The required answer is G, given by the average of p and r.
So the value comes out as 13.1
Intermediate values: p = 13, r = 13.2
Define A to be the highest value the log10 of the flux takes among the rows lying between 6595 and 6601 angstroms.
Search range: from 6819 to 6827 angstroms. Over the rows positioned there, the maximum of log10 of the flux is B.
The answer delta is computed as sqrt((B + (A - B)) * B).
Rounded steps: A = 1.143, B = 1.158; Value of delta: 1.151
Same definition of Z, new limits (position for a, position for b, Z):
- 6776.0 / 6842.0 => 0.83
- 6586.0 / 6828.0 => 0.92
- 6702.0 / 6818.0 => 0.90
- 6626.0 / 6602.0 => 0.98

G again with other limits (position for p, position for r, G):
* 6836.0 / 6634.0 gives 13.4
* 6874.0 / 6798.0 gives 12.6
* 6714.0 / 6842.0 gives 11.7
